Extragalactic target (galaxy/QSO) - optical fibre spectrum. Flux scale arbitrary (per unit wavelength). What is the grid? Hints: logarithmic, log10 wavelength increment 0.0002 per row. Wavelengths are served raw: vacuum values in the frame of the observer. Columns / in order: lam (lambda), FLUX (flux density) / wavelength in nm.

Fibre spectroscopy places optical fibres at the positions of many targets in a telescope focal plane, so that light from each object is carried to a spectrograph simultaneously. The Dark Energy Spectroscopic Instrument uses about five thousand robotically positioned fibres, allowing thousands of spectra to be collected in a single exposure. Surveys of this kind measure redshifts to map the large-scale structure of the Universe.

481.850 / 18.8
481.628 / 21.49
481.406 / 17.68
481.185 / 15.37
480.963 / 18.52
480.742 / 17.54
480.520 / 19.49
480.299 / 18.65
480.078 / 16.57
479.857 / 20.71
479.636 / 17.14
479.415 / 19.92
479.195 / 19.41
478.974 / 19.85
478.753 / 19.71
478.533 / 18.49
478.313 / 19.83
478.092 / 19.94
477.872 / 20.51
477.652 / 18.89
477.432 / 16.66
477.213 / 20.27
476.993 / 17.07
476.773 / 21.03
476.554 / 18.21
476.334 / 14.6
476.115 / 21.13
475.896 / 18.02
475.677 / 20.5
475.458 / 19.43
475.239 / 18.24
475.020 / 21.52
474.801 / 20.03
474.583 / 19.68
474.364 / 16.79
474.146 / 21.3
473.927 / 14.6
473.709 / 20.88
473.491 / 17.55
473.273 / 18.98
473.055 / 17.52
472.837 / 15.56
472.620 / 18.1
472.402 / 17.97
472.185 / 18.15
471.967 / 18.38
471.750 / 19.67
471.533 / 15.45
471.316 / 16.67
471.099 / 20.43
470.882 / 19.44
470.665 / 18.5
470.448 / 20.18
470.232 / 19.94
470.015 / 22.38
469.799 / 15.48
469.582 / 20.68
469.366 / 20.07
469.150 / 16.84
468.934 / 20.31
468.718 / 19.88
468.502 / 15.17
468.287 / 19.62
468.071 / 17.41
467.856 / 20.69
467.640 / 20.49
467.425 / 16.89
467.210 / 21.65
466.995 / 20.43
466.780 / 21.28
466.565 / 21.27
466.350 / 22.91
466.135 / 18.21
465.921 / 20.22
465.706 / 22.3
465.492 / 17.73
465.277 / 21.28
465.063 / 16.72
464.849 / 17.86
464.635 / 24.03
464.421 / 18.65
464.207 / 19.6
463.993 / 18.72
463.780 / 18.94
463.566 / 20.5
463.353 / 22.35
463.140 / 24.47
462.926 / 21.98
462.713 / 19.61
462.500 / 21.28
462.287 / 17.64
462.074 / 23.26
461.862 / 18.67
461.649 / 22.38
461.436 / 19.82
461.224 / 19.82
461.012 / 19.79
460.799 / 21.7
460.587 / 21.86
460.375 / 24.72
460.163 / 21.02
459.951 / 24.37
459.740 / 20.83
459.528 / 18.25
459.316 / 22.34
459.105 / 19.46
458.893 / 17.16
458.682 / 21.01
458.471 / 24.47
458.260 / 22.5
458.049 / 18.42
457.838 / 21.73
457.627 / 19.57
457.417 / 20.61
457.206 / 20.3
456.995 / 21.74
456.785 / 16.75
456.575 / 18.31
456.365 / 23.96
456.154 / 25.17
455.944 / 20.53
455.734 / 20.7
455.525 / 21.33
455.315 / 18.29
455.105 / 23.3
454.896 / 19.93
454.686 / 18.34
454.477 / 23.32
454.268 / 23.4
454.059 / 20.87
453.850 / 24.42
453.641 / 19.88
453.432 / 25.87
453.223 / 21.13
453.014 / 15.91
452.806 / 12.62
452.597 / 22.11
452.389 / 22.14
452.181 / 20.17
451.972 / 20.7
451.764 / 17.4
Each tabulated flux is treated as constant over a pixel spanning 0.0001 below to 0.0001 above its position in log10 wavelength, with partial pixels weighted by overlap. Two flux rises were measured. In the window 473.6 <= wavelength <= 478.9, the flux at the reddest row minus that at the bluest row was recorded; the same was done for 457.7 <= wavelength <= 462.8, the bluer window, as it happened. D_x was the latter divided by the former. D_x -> 1.8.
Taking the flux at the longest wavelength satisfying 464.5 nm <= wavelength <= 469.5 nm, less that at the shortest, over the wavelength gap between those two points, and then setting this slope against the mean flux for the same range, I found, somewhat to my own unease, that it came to -0.04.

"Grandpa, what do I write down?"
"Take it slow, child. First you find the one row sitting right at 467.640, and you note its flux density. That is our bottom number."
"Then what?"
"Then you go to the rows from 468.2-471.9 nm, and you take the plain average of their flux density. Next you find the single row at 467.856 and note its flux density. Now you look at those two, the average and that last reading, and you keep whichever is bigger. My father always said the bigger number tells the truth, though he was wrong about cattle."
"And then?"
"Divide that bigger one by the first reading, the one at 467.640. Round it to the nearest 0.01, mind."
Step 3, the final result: 1.01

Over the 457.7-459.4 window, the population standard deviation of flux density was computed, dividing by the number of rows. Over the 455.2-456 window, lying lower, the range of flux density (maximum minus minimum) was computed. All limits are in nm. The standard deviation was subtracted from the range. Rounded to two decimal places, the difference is 0.80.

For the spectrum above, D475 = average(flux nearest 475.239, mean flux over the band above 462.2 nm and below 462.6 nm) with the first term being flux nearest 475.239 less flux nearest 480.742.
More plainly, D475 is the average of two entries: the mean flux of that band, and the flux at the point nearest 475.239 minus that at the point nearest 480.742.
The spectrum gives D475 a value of 10.1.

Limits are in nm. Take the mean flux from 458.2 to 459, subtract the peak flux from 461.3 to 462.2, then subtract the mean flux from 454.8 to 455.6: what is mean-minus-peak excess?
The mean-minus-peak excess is -22.7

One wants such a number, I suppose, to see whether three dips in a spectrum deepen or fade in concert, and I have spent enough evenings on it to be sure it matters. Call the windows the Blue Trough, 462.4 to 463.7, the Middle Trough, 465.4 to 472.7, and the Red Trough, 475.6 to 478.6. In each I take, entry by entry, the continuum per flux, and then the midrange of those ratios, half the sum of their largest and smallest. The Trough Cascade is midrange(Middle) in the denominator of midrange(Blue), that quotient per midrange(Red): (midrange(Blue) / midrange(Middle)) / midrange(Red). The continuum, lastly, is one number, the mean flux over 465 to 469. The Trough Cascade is 0.73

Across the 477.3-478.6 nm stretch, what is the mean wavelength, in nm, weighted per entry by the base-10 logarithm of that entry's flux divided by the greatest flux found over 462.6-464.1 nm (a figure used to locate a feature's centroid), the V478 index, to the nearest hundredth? 477.94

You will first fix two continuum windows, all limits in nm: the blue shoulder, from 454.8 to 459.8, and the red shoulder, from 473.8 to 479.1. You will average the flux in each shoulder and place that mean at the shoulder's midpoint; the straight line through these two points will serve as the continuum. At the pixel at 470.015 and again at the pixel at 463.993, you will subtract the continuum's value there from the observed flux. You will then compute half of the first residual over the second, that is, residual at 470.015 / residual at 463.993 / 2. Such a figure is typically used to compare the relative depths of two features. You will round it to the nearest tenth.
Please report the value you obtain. -1.0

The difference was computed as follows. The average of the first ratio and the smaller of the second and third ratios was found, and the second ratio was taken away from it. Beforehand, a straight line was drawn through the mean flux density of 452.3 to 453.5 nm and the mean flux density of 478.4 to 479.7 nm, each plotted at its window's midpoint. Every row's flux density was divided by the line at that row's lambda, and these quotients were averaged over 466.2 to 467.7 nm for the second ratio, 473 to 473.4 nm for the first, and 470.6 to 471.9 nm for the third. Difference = -0.11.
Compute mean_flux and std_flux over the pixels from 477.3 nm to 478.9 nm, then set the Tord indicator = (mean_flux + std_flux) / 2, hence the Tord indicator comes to 10.2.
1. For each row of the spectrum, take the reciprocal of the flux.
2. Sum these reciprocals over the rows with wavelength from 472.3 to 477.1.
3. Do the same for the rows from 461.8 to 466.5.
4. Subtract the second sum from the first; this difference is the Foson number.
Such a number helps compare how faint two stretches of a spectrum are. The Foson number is 0.10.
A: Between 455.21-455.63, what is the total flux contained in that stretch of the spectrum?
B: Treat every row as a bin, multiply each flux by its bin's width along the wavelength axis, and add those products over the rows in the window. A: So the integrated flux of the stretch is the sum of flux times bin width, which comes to 8.3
